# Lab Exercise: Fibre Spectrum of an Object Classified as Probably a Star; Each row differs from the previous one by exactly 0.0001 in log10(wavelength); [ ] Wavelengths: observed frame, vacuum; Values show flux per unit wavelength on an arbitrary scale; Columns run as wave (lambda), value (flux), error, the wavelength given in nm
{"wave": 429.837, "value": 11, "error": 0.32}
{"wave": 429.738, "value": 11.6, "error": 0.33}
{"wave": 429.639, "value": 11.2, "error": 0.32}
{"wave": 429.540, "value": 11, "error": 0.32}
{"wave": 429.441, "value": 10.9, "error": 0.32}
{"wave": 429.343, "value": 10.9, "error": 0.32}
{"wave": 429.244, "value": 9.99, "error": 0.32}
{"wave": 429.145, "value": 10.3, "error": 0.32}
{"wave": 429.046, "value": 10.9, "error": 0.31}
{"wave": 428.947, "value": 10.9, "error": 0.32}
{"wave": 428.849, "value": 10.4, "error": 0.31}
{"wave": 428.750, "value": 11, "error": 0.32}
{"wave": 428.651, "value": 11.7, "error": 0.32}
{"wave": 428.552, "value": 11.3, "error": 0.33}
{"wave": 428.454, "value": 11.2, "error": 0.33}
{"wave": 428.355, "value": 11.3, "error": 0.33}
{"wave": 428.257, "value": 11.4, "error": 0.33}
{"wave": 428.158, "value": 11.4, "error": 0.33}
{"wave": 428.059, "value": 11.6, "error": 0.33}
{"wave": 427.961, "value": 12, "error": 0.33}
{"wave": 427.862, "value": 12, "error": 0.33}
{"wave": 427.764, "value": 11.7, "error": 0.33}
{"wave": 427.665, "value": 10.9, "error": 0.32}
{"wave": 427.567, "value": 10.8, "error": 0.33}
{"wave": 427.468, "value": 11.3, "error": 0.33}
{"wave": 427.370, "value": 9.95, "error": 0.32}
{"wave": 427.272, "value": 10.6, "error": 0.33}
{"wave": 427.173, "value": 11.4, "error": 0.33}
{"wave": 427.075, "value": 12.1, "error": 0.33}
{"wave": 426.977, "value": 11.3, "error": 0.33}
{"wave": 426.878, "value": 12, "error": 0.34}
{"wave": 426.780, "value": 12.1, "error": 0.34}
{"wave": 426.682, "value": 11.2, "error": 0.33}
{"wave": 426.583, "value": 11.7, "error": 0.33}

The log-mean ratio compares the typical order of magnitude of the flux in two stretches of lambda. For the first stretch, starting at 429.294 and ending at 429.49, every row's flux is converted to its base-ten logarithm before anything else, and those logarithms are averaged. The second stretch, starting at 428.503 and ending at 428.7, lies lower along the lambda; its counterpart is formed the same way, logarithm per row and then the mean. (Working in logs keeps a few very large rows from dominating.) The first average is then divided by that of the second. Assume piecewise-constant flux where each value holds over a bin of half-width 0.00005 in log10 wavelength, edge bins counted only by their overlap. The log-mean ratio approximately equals 0.98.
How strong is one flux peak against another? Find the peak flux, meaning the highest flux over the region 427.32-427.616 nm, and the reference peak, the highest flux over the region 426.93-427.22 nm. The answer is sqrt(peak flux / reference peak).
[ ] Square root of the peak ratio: 0.966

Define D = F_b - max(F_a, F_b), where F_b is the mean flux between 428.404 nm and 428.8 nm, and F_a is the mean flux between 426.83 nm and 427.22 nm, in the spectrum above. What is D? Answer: -0.4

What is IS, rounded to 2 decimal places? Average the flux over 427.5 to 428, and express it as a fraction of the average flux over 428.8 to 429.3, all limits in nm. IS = 1.09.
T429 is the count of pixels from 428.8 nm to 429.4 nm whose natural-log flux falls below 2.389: 6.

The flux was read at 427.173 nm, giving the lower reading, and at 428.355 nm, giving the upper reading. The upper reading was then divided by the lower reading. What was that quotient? 0.99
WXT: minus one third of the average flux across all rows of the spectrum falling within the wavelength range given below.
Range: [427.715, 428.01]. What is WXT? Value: -3.97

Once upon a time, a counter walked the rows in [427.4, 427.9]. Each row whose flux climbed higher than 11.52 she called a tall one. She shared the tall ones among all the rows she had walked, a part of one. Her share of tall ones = 0.40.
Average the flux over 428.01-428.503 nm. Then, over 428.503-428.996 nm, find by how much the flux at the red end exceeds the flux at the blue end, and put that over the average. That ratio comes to -0.035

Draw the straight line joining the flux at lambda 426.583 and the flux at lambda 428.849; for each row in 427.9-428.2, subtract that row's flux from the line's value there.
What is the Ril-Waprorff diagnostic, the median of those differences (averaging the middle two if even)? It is -0.75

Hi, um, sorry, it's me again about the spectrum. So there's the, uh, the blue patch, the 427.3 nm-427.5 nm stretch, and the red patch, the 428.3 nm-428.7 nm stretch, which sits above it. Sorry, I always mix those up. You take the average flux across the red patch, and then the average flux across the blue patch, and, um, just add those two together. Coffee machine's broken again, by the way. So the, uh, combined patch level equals 22.0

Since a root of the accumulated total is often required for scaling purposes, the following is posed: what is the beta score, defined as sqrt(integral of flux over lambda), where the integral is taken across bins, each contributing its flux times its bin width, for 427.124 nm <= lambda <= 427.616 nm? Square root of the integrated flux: 2.306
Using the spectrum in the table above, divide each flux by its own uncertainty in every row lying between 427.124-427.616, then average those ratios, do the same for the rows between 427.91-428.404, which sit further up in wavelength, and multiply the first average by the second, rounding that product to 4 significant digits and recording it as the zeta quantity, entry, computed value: 1152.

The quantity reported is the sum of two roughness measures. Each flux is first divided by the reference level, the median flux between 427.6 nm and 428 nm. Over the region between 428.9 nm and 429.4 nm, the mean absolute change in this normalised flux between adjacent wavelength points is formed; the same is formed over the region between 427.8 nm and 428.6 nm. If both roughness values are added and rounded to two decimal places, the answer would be 0.05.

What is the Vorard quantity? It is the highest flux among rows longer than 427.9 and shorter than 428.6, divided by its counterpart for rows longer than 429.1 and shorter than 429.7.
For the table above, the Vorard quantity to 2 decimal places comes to 1.07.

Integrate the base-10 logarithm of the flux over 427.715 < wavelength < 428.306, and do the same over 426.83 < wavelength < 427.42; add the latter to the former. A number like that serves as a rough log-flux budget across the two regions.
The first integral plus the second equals 1.250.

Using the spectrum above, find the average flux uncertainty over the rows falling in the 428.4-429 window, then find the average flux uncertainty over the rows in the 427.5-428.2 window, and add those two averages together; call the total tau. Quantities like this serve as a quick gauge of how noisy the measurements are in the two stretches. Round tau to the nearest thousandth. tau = 0.650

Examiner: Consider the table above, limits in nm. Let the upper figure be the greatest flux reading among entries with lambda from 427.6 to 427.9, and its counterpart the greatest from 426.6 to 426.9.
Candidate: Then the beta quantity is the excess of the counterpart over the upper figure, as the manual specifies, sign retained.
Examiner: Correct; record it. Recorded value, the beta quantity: 0.10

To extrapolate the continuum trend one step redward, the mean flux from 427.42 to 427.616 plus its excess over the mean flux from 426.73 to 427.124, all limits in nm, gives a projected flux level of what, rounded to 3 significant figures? 10.2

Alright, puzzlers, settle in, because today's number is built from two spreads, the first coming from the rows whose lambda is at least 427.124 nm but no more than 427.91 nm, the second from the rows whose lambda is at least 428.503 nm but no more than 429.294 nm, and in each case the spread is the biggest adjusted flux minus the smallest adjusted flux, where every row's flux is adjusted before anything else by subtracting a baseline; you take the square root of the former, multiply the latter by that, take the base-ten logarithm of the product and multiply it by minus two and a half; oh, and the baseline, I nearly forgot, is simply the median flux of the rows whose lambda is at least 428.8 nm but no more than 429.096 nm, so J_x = -1.0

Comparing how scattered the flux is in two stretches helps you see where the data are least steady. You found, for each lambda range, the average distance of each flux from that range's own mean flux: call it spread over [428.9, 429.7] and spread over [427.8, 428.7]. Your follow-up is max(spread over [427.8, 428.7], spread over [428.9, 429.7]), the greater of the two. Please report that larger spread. 0.31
